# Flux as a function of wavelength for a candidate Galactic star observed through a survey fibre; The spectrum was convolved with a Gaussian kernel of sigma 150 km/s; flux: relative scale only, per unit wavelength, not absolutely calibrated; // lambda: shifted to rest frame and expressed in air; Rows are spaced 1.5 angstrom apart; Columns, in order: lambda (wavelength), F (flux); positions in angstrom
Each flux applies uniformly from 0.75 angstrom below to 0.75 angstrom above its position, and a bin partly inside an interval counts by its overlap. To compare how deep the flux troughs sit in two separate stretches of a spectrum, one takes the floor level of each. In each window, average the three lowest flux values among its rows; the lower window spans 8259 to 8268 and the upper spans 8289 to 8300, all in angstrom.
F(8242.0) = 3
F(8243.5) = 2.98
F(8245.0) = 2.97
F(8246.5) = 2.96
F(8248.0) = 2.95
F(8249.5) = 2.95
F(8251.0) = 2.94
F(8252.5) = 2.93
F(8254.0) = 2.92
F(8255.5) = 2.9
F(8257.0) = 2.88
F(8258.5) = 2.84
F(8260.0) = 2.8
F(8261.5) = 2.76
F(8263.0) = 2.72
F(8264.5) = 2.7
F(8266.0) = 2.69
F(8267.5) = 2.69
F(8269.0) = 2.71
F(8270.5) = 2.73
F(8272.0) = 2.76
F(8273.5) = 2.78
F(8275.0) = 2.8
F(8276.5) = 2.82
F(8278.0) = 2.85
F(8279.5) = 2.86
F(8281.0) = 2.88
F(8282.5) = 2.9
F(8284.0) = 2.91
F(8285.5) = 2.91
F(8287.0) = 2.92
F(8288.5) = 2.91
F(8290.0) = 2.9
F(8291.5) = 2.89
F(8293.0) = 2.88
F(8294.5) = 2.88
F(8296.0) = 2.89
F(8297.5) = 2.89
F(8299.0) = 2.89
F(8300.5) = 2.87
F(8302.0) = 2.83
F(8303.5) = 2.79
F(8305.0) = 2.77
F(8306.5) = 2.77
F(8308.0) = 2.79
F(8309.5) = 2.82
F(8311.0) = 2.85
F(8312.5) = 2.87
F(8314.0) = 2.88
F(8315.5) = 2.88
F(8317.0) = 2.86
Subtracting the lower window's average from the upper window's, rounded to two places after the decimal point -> 0.19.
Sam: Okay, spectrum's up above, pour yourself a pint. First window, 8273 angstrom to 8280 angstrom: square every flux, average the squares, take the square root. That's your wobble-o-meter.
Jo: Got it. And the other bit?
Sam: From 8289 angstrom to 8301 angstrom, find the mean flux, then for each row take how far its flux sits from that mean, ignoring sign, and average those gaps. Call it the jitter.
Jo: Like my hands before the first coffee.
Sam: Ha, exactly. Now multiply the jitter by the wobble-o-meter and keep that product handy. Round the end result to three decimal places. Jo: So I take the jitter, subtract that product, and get -0.013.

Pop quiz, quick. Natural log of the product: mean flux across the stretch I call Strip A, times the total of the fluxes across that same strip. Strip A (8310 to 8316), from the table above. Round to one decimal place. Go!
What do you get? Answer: 3.5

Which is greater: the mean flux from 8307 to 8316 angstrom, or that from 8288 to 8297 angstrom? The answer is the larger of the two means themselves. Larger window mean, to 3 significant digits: 2.89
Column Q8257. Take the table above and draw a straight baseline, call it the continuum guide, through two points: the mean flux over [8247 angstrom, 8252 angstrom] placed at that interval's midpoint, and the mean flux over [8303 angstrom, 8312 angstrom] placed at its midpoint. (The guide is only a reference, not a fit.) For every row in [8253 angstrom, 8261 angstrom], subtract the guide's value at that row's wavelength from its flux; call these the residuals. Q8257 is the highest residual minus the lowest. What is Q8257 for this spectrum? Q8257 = 0.10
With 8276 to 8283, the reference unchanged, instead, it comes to 0.10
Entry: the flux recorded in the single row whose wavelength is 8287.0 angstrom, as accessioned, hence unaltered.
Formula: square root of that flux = 1.71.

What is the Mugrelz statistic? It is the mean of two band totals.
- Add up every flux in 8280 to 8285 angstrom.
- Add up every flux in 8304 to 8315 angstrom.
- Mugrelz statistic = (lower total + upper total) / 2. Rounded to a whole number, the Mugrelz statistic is 14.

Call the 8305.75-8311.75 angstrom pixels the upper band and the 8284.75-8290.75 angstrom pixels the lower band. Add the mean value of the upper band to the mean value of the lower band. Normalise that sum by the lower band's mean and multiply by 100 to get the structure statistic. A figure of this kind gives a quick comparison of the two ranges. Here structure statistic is 196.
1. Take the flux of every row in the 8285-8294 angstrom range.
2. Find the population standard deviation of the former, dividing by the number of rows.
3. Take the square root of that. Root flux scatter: 0.12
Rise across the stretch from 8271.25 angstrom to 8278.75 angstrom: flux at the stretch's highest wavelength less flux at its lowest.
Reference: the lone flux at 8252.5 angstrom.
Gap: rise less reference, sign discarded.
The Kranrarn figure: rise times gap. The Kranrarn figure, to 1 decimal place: 0.3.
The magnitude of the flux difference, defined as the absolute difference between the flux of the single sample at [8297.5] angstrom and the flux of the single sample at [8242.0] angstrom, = 0.11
